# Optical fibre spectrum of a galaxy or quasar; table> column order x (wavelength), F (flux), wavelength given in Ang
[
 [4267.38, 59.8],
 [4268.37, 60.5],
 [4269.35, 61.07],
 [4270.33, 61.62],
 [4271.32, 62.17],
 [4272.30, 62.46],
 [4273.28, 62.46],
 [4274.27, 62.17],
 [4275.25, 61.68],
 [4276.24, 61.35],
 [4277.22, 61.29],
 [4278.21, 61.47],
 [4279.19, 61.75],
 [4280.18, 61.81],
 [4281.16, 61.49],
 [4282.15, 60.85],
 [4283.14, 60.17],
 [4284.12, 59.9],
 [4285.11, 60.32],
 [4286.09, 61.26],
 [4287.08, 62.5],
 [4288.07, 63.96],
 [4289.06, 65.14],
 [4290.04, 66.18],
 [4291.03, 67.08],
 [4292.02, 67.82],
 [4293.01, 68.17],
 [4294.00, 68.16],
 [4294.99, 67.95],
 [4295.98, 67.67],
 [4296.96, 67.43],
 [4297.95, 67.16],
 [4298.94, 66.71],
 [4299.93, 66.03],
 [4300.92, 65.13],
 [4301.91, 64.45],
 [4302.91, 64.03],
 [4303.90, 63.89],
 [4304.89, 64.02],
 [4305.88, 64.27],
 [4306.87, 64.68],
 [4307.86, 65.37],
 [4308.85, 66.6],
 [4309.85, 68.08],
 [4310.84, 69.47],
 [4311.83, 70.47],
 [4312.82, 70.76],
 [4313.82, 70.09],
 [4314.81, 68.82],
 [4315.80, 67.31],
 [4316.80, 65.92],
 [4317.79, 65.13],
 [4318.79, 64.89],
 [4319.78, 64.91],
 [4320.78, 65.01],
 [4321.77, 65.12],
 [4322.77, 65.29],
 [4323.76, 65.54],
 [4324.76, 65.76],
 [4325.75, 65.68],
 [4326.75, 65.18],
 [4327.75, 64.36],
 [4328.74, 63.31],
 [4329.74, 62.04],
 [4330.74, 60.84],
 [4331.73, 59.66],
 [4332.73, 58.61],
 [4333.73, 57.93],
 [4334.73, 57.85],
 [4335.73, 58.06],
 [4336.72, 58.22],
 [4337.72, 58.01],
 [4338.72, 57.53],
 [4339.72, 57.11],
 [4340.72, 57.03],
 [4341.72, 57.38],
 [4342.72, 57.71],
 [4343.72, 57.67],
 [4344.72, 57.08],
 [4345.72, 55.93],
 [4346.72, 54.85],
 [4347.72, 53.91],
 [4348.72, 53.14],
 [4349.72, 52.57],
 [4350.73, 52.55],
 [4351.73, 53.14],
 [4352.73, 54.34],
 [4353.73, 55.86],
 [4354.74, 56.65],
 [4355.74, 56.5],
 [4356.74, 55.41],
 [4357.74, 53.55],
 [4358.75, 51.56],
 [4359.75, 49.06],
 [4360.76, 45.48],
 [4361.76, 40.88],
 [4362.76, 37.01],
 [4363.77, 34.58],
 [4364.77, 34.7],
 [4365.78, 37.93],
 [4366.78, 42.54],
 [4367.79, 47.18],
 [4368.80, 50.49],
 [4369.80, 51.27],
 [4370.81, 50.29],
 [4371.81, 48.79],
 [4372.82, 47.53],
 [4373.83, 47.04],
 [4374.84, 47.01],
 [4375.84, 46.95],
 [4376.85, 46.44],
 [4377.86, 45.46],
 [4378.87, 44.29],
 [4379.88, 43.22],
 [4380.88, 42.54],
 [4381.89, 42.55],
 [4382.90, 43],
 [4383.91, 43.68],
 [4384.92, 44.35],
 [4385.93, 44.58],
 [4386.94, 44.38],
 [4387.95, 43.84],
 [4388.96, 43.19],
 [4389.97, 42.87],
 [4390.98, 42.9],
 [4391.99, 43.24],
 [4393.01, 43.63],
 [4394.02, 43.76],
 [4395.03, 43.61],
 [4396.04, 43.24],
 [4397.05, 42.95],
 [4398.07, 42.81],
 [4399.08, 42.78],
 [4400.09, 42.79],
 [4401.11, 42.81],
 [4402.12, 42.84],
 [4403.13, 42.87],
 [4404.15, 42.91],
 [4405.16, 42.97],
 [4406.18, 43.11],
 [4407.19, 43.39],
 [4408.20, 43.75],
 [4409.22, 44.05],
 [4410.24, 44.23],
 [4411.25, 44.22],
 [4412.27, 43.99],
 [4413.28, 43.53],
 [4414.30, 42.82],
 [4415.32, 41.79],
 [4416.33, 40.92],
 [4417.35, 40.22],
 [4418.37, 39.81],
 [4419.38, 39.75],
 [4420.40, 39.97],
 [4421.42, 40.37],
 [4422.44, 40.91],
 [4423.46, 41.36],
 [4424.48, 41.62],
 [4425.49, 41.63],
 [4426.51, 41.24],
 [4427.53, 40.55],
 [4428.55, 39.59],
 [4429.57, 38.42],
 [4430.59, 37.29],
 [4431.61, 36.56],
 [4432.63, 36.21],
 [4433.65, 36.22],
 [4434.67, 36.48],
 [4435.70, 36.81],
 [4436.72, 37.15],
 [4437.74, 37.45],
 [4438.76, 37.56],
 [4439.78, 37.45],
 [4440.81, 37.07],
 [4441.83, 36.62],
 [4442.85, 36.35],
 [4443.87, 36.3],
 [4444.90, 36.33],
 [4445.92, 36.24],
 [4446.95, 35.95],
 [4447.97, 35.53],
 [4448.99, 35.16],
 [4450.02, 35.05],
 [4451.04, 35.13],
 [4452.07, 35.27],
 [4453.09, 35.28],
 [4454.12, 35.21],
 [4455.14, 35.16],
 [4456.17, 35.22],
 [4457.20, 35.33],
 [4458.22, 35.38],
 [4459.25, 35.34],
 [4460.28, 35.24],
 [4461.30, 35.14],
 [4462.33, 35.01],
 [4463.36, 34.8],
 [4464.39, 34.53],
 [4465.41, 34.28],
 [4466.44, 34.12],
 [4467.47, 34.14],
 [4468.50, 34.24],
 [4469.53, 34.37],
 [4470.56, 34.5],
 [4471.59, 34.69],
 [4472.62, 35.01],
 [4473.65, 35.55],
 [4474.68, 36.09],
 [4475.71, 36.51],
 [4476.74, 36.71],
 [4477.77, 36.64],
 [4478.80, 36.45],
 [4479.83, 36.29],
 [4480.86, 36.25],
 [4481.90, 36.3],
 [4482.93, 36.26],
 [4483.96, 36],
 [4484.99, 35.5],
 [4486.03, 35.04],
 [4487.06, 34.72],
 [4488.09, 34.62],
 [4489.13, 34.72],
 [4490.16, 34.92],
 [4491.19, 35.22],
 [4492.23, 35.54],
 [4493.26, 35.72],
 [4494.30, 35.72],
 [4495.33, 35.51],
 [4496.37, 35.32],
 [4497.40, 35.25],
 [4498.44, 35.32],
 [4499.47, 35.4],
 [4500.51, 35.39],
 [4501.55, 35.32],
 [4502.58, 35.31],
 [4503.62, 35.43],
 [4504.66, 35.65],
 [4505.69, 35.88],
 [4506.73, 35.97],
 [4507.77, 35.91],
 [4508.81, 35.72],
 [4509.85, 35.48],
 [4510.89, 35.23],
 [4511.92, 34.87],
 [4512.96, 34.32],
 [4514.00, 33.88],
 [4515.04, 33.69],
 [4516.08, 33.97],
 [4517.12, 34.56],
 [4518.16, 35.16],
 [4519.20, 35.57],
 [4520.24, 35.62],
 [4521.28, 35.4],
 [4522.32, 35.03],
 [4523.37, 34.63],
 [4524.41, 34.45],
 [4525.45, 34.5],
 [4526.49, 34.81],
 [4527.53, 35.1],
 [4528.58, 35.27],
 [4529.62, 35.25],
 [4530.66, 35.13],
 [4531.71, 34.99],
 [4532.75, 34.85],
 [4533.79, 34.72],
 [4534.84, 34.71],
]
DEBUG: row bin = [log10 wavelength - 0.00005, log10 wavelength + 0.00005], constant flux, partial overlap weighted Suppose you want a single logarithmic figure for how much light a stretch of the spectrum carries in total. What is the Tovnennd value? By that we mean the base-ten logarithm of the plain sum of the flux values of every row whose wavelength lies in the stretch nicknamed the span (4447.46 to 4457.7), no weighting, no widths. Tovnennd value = 2.55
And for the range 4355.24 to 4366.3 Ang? 2.70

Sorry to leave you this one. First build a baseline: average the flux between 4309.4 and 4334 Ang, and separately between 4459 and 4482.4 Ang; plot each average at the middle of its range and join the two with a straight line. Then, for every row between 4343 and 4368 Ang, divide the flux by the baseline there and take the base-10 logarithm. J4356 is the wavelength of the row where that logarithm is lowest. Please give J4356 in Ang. 4363.77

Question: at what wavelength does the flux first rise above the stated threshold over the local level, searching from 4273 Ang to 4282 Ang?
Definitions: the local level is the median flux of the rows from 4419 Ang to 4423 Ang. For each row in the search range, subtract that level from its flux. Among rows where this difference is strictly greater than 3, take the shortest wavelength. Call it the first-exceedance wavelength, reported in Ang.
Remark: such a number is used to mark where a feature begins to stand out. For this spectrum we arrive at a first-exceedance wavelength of 4273.28 Ang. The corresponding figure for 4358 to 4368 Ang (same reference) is 4358.75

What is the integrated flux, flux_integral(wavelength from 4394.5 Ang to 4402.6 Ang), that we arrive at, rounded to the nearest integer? 348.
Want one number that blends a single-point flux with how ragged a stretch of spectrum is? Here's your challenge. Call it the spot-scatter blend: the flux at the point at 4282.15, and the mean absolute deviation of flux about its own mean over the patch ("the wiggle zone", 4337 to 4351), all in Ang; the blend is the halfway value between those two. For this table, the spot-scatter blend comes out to 31.3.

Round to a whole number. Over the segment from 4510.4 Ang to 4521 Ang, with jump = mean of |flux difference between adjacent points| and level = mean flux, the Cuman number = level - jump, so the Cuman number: 34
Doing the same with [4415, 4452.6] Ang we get 38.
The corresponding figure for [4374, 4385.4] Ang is 44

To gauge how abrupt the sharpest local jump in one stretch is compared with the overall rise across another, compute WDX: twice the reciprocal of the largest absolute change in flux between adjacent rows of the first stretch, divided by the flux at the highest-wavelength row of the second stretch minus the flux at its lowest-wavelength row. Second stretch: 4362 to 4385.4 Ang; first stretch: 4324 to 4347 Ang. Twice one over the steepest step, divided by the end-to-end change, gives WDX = 0.2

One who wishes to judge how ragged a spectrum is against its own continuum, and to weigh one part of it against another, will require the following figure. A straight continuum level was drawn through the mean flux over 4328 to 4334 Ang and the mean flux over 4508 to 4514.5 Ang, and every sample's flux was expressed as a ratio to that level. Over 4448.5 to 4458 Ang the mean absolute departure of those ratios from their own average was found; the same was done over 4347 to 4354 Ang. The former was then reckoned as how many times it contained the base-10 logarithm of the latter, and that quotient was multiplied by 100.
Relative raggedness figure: -0.4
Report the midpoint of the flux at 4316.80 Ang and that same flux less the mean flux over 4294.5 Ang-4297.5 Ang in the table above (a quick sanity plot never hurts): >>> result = 32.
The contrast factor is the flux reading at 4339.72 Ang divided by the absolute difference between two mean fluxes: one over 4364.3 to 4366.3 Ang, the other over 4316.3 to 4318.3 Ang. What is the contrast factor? 2.0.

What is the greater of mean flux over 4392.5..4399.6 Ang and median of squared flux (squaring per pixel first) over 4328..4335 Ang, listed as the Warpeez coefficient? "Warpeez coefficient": 3559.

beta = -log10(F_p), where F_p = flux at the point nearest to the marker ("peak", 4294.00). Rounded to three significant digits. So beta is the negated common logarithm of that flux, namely -1.83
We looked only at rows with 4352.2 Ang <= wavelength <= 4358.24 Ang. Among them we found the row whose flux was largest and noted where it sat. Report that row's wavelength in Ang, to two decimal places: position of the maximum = 4354.74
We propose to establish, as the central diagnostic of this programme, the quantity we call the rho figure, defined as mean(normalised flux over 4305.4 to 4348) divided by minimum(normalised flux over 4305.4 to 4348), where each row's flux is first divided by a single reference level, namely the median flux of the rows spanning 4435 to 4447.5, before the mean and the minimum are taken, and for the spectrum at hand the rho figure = 1.16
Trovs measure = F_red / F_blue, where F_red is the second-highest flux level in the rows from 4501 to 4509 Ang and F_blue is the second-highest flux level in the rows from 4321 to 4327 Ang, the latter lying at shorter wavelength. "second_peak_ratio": 0.55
